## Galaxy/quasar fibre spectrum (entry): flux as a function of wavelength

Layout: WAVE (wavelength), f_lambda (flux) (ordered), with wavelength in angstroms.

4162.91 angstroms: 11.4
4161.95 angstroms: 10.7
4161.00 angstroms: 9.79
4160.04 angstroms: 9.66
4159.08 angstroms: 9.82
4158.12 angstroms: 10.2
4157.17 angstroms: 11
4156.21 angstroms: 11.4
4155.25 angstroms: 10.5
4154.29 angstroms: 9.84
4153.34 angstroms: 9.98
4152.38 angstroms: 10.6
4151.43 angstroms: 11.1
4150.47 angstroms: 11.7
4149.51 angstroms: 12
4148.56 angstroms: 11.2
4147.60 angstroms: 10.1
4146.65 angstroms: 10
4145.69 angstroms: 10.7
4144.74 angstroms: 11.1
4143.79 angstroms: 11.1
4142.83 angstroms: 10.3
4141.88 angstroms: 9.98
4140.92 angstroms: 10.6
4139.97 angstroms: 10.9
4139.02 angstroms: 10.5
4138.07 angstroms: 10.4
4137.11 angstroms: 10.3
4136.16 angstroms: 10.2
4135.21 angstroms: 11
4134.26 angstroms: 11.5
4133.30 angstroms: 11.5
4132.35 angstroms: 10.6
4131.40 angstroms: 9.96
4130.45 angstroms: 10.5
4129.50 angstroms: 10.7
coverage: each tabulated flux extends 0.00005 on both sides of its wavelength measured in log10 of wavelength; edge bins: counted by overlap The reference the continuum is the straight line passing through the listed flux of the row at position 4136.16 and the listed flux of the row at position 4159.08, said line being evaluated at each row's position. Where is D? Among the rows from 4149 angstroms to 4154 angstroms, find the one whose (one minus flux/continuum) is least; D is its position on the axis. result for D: 4149.51 angstroms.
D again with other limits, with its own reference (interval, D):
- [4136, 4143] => 4139.97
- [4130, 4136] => 4134.26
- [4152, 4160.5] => 4156.21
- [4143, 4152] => 4149.51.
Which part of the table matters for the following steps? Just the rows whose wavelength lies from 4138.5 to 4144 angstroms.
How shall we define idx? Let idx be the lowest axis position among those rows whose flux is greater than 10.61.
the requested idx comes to 4139.97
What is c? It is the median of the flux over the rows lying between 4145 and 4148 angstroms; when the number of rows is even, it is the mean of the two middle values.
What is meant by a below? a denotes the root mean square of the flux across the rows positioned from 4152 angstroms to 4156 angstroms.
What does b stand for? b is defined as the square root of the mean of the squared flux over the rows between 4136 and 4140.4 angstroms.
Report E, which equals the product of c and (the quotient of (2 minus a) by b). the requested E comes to -7.95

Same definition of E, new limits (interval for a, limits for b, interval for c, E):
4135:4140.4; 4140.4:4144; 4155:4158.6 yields -8.76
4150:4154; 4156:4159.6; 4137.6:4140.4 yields -8.76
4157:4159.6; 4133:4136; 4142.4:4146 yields -8.03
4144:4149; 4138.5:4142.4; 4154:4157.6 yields -8.84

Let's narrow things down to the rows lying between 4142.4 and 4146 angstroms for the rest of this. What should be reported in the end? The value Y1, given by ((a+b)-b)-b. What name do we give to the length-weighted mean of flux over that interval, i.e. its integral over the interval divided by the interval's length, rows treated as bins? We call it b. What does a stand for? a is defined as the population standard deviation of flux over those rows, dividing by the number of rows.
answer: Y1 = -10.5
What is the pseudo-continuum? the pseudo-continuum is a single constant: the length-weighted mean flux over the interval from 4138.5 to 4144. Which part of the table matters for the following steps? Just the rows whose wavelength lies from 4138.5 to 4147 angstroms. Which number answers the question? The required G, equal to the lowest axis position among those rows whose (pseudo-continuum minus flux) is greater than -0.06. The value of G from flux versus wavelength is 4139.02 angstroms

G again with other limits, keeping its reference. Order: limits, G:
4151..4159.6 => 4153.34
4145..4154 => 4146.65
